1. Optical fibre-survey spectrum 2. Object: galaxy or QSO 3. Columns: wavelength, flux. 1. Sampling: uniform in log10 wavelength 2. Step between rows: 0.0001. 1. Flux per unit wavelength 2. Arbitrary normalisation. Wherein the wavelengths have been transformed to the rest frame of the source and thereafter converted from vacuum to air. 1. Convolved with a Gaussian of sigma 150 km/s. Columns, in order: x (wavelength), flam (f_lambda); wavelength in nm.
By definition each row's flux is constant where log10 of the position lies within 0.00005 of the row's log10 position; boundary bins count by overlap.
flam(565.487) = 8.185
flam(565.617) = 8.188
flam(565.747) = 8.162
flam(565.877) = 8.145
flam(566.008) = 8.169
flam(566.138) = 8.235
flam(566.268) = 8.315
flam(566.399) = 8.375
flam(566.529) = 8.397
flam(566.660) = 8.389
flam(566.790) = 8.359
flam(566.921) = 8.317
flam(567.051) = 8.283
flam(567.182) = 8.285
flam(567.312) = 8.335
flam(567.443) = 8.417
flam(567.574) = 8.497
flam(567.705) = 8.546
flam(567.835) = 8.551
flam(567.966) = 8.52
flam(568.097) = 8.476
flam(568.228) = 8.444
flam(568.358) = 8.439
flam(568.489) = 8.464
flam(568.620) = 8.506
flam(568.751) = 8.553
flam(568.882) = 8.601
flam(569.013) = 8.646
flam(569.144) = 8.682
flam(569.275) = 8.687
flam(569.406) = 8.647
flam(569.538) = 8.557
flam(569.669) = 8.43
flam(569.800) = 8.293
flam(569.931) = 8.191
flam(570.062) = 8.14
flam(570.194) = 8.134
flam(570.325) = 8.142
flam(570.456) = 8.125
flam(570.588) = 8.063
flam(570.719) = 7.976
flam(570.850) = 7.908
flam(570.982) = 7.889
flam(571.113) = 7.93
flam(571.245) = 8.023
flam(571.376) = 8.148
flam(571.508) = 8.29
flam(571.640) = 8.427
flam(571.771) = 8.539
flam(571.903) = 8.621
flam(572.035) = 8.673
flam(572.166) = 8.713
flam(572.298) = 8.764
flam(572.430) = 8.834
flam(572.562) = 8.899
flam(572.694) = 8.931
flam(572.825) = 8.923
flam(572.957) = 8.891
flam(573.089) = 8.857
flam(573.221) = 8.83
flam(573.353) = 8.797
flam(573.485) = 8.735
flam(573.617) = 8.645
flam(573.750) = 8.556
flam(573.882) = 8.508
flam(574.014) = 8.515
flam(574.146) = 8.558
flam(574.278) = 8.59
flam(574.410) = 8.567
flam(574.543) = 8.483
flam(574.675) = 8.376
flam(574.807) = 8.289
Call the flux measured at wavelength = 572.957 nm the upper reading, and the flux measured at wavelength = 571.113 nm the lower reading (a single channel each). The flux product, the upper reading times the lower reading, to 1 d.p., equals 70.5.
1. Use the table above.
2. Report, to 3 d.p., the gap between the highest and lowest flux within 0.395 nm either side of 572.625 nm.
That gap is 0.167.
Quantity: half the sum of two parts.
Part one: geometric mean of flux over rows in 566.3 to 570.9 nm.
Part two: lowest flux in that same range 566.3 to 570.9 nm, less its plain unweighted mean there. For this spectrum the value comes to 3.95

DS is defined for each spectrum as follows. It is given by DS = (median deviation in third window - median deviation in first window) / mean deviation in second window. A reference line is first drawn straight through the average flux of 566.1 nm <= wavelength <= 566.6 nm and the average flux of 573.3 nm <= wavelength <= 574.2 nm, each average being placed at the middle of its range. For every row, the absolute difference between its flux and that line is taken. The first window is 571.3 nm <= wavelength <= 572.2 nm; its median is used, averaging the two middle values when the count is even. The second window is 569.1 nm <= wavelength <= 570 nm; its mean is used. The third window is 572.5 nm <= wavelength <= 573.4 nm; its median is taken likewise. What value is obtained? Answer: 1.0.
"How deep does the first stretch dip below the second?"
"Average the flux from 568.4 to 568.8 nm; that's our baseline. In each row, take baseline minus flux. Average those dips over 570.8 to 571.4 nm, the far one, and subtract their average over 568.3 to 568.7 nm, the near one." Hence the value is 0.5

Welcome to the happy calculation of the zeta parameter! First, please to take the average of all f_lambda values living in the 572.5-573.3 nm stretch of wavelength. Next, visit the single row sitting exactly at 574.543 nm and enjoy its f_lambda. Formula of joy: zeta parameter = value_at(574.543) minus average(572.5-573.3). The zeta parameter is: -0.4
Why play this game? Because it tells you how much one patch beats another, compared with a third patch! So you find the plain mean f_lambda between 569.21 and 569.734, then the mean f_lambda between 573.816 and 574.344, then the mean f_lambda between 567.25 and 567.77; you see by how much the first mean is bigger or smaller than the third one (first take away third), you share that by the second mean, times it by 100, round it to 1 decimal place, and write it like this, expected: 1.5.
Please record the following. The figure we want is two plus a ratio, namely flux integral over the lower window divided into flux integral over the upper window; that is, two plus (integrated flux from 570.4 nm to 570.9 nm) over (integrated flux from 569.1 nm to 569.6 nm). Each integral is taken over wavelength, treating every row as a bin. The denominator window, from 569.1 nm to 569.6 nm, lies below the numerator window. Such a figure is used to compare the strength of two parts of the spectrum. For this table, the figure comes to 2.93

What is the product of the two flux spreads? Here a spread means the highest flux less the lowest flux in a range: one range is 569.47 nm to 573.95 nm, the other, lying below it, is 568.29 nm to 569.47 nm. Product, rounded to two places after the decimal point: 0.26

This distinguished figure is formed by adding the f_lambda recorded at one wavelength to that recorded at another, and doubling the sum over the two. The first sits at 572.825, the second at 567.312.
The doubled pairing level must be 34.52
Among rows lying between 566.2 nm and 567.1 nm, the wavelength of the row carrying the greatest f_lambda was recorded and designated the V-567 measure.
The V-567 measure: 566.529 nm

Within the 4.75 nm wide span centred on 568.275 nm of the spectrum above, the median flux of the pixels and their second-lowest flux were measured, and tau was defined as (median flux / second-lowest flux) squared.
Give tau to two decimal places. 1.07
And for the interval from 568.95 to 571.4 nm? 1.06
